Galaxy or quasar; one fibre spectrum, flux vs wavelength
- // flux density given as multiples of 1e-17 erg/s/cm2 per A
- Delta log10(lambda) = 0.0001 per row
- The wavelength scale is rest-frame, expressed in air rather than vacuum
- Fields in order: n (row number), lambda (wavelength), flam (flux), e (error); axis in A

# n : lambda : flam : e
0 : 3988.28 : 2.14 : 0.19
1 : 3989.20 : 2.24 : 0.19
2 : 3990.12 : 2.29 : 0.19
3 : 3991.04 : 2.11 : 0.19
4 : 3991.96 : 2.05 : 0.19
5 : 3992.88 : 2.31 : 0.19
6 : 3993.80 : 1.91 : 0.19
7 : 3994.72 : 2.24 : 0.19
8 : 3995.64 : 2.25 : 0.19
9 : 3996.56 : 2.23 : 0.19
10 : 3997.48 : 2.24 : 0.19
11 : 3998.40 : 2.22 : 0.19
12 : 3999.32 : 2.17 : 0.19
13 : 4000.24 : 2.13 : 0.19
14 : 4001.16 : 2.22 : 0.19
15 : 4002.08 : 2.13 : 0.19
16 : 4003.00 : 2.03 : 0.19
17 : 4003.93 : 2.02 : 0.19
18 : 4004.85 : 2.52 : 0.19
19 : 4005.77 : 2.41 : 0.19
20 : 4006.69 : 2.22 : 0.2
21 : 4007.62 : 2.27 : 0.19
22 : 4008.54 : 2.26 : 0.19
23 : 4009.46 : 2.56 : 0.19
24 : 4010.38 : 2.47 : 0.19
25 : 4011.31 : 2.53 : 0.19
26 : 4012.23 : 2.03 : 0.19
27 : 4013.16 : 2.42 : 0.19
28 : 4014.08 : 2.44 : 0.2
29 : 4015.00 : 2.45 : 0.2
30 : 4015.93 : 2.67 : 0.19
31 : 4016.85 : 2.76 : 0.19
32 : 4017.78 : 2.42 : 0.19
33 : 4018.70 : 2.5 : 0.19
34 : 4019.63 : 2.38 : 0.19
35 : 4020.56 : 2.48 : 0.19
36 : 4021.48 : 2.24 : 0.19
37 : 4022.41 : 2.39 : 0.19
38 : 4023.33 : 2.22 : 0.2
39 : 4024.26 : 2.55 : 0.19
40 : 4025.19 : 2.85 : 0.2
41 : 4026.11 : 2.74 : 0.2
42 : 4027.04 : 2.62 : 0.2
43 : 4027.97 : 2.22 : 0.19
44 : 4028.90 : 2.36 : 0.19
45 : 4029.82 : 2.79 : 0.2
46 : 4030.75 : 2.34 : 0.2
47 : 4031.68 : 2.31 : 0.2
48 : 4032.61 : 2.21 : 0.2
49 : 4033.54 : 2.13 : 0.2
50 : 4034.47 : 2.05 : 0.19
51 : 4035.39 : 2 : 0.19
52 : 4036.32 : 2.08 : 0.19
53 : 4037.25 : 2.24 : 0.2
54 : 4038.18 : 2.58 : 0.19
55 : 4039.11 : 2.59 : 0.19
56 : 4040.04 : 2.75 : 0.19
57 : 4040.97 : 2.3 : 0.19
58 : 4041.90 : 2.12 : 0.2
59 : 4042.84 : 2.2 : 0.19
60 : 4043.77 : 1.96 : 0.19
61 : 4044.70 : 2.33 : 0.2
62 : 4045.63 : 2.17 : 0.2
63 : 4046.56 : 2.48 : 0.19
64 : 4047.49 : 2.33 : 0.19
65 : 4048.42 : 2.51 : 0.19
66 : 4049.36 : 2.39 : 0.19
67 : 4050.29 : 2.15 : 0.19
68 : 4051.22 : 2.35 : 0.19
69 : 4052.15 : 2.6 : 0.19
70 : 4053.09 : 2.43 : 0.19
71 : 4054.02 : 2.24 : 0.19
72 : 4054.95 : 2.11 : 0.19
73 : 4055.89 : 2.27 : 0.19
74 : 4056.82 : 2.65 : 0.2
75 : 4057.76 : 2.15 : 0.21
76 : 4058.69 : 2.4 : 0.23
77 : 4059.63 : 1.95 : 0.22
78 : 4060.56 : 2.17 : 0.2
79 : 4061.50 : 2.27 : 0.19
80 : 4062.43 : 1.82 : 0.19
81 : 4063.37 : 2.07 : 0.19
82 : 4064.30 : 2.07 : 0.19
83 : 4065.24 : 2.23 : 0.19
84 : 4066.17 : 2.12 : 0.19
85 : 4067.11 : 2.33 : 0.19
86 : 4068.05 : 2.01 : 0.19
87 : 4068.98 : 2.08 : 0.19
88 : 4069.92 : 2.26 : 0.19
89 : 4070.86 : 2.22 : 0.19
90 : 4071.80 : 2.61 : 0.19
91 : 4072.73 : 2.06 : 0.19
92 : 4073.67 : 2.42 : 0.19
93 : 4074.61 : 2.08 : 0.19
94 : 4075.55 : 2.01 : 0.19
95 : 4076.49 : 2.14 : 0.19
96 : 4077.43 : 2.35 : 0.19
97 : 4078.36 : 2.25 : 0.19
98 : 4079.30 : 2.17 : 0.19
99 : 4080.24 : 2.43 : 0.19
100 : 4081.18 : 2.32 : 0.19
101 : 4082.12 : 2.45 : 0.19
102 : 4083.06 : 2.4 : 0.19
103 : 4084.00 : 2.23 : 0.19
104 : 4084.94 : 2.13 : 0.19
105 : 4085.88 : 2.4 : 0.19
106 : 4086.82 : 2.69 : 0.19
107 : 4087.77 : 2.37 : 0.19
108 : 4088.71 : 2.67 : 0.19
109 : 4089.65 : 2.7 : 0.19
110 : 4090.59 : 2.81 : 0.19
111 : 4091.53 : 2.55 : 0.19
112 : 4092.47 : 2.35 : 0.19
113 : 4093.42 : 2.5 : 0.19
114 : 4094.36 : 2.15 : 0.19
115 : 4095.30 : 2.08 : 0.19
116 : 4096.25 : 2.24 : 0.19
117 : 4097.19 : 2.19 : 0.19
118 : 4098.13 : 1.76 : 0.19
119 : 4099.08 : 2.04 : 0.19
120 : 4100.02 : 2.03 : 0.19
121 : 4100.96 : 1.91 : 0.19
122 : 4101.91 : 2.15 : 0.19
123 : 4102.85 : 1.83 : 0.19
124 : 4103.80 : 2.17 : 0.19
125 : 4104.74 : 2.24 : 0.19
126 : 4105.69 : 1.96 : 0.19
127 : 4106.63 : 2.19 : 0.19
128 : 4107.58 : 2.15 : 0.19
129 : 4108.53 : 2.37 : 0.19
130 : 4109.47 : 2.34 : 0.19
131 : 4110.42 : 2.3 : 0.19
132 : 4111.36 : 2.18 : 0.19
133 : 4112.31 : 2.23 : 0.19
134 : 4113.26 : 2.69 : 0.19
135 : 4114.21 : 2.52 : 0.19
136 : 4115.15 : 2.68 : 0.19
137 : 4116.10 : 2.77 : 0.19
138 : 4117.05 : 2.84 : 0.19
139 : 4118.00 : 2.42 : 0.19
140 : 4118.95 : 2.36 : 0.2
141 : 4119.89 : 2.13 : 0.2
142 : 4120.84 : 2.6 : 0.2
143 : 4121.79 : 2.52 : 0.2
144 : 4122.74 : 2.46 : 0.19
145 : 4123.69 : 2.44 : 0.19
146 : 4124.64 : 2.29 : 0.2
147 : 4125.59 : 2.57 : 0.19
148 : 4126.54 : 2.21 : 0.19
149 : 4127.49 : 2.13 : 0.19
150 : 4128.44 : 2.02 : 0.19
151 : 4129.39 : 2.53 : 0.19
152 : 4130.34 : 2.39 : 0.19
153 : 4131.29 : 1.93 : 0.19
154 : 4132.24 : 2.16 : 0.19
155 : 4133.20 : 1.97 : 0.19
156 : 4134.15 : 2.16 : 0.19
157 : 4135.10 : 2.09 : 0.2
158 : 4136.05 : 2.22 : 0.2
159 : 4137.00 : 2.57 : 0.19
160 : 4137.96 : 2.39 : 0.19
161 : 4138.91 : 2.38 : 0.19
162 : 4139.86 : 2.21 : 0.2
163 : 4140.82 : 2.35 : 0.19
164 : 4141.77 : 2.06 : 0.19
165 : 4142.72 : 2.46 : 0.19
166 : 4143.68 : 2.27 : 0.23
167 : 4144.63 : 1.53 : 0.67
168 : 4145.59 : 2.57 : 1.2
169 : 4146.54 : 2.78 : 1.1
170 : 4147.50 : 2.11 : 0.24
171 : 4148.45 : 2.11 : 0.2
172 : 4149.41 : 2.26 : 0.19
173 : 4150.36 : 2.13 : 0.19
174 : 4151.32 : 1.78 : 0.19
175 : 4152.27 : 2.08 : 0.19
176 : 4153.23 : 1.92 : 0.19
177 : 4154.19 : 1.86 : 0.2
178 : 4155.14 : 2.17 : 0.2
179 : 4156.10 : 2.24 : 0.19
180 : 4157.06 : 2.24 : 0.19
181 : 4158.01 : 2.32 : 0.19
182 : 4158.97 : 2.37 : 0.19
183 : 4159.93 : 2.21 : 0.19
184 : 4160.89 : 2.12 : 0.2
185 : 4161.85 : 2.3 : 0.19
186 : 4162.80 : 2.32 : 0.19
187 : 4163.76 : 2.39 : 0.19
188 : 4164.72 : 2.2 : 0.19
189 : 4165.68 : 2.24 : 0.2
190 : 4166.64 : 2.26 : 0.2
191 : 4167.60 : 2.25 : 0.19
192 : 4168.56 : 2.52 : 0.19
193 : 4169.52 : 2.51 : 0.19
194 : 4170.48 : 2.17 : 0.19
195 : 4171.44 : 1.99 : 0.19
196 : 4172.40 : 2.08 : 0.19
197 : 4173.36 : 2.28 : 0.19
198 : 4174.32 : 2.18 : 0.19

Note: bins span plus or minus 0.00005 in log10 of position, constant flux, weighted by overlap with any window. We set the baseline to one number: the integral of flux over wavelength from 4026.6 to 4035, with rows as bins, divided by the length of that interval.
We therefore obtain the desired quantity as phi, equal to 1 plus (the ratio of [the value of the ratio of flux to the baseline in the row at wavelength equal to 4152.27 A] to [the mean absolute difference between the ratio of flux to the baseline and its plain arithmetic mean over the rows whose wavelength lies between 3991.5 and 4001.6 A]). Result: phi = 26.1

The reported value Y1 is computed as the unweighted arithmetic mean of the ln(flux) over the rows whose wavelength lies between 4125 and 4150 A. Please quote 0.80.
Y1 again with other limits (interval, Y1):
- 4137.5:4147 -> 0.82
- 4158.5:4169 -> 0.83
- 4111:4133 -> 0.87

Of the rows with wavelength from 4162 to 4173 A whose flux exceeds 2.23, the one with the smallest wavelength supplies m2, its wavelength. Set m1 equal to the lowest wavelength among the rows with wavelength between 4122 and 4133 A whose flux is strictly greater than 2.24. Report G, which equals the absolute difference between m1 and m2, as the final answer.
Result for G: 40.1 A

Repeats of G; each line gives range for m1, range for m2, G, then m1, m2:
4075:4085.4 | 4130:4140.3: 52.9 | 4077.43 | 4130.34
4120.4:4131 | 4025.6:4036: 94.7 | 4120.84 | 4026.11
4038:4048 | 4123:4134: 85.5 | 4038.18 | 4123.69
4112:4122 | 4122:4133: 9.5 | 4113.26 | 4122.74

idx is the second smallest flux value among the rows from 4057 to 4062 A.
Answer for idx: 2.15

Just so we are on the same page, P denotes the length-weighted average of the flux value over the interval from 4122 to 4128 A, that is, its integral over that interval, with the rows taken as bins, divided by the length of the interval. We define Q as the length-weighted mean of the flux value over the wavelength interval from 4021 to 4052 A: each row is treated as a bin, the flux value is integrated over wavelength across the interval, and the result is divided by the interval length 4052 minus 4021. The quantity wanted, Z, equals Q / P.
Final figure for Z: 1.00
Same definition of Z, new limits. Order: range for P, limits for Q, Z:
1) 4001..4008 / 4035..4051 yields 1.04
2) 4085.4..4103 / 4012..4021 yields 1.07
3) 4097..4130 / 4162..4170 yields 1.02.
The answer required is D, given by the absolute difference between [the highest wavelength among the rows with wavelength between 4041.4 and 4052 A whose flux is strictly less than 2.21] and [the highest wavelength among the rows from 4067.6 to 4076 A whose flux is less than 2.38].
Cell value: 25.3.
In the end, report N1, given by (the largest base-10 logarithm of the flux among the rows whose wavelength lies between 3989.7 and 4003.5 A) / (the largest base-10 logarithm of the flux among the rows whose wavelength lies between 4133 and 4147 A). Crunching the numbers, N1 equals 0.82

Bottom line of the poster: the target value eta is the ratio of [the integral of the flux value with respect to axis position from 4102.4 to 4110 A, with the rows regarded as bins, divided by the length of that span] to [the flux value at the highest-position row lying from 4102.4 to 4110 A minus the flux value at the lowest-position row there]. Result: 4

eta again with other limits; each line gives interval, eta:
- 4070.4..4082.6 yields 10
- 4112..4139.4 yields 16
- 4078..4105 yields -228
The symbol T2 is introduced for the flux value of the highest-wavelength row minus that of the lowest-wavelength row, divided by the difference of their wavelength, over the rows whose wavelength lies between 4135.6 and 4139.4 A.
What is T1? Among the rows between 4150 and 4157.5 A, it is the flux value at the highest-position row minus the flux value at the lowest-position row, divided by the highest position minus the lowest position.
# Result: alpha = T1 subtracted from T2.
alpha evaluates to 0.040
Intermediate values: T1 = 0.016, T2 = 0.056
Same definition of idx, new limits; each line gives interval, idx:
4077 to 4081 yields 2.25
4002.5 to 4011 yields 2.03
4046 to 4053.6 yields 2.33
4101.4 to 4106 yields 1.96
